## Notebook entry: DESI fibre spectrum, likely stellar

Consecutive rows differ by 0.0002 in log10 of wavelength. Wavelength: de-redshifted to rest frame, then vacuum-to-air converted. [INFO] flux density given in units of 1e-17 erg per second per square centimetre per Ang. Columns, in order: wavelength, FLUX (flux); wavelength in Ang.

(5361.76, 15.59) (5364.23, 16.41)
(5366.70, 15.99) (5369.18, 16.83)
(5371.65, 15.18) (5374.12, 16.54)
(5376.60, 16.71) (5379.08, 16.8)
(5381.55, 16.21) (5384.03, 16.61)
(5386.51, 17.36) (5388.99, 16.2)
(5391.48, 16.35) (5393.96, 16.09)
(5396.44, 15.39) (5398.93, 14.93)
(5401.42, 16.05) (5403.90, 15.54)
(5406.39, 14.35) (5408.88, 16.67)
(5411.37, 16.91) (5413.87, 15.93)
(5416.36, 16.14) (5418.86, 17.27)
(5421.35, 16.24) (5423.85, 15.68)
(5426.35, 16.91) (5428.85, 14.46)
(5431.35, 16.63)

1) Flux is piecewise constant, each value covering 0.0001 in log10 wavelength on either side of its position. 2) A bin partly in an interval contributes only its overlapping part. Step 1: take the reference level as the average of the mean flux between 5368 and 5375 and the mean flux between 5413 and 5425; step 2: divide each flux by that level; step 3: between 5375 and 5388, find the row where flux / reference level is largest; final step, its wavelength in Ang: 5386.51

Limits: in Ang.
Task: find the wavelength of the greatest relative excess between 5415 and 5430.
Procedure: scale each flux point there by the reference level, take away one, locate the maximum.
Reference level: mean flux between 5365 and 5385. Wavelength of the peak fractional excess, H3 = 5418.86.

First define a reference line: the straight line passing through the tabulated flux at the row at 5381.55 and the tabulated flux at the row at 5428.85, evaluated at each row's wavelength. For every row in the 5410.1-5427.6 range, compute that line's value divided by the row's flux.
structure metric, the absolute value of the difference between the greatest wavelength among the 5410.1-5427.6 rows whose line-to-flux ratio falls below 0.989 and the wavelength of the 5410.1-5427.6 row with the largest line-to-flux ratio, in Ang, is 12.5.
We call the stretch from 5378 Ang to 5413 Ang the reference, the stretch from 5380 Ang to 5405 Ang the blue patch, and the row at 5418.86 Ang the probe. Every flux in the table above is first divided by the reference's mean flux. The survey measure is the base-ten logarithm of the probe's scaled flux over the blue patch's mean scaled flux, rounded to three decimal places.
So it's 0.031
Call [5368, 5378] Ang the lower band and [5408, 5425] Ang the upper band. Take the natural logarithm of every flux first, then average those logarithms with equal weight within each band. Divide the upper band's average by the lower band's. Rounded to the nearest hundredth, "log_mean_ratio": 1.00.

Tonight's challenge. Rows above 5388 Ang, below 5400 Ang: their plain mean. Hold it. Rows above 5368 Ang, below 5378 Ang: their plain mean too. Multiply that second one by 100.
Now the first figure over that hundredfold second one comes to 0.0097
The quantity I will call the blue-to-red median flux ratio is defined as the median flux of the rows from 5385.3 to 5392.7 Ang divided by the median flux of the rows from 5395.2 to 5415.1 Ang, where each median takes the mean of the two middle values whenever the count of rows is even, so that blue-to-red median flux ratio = 1.04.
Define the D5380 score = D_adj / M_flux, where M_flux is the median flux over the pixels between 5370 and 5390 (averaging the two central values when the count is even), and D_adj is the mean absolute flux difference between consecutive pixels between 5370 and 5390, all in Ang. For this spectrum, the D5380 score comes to 0.039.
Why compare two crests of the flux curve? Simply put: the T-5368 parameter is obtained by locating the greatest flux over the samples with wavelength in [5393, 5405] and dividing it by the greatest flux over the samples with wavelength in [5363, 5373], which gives 0.96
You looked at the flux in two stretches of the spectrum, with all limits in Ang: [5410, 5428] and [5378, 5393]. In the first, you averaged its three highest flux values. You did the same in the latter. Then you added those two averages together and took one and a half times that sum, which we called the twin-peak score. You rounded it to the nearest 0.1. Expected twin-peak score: 50.9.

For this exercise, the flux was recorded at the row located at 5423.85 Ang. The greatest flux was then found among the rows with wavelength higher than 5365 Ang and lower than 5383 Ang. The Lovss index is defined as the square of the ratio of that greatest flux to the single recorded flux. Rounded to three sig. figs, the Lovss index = 1.15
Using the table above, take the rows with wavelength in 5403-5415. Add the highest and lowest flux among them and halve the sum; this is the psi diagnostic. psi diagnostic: 15.6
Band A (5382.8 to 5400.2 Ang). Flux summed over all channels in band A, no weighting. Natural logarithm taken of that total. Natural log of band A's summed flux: 4.727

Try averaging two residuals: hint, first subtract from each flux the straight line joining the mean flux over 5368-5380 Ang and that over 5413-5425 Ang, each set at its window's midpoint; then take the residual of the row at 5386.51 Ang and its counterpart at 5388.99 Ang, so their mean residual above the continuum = 0.42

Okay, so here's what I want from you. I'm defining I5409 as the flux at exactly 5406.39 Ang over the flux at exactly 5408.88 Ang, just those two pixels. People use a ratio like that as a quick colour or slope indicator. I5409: 0.86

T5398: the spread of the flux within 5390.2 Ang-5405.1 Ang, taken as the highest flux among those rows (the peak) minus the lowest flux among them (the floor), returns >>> 1.42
